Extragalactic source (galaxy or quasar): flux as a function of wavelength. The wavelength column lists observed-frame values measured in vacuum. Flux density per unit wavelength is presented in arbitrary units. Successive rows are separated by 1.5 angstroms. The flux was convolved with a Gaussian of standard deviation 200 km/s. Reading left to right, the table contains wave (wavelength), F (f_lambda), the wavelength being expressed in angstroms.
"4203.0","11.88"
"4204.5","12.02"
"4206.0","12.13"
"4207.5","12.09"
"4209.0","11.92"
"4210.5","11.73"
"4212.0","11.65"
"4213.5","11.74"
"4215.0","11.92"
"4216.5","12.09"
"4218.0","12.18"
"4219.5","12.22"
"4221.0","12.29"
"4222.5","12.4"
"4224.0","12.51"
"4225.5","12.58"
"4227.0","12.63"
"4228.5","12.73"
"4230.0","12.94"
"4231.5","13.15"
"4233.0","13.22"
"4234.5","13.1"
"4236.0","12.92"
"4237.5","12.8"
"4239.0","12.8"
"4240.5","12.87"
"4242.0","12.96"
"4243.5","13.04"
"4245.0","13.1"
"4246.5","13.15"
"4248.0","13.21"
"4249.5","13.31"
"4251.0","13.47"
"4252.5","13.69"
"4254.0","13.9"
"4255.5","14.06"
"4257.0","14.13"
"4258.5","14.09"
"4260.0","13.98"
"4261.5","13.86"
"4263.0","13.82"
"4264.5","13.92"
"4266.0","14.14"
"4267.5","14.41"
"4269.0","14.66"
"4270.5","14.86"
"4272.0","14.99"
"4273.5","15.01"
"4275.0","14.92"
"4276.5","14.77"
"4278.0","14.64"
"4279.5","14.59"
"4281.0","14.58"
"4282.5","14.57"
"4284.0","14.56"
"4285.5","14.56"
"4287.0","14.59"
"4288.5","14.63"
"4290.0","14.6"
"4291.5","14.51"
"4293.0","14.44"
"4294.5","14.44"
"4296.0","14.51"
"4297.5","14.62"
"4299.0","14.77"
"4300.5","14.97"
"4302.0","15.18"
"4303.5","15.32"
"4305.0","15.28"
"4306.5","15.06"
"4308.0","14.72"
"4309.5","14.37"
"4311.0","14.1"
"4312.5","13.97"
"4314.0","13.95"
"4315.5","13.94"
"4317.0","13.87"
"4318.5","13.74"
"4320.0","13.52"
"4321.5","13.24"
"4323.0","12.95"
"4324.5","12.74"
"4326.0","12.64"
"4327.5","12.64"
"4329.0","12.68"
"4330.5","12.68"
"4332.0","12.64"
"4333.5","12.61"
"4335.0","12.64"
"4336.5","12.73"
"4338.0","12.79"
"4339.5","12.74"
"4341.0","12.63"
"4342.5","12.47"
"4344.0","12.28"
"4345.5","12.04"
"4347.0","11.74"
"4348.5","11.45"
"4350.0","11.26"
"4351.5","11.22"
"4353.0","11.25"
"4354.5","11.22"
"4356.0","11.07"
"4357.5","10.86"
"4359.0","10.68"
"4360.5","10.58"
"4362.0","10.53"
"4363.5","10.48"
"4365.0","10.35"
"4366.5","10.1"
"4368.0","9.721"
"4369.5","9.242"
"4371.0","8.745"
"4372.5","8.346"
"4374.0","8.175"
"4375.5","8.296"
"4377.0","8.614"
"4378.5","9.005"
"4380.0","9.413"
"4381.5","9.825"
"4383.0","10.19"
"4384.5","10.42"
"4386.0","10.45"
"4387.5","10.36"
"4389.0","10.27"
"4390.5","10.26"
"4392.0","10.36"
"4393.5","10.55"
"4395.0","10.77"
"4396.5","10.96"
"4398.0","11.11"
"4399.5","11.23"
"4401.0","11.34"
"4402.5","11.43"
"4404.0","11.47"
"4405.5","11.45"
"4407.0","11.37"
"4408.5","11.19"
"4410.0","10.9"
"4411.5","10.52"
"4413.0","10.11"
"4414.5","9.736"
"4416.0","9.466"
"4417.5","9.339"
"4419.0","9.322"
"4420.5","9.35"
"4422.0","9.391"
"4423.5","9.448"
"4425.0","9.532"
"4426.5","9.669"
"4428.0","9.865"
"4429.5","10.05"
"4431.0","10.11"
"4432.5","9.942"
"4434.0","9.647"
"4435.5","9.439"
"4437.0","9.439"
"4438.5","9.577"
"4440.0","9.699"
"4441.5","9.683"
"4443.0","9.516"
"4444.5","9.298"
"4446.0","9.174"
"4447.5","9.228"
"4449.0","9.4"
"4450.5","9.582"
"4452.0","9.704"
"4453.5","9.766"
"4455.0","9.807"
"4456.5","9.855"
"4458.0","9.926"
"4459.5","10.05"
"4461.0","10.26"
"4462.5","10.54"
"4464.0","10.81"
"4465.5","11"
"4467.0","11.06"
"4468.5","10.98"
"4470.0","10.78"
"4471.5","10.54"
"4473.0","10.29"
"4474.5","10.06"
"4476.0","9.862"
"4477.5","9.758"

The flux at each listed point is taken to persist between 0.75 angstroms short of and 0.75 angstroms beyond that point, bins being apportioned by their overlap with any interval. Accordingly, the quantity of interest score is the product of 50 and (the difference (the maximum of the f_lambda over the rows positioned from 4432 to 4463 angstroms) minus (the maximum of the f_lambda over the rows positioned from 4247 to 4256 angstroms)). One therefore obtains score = -176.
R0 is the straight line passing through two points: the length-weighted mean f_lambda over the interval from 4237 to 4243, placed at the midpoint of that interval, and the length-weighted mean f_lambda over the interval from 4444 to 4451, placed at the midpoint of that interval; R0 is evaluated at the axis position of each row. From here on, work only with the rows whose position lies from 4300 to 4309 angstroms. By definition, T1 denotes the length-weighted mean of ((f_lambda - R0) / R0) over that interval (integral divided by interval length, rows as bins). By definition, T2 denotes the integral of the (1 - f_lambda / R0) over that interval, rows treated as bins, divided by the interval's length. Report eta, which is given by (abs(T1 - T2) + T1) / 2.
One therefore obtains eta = 0.42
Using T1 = 0.28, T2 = -0.28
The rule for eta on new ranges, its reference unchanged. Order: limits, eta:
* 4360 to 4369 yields 0.02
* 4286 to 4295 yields 0.32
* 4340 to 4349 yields 0.14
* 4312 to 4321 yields 0.29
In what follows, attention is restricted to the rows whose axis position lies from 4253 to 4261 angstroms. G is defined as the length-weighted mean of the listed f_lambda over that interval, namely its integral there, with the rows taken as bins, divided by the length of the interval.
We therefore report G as 14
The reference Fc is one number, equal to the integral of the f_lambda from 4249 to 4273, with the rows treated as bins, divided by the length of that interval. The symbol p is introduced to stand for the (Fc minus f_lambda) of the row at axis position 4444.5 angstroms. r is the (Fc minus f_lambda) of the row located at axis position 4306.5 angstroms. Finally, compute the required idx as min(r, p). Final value -1.0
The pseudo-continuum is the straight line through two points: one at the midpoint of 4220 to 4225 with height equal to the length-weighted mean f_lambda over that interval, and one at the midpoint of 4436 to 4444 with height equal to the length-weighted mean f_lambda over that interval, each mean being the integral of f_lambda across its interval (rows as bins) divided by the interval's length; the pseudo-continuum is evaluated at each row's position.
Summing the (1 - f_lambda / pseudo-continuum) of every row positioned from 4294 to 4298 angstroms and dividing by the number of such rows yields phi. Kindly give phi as -0.269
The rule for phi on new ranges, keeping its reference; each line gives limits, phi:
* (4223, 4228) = -0.017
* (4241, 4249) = -0.081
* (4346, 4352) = -0.062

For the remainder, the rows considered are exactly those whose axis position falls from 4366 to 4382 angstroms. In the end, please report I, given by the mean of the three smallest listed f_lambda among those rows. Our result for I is 8.3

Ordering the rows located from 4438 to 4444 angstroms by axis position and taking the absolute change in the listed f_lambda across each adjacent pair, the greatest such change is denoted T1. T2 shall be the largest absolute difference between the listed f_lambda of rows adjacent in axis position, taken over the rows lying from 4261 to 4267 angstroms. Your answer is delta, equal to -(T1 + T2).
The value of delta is -0.39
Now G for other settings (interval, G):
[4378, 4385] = 10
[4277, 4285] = 15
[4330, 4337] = 13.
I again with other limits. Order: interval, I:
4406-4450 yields 9.2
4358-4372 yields 9.2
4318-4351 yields 11.5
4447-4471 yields 9.4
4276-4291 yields 14.6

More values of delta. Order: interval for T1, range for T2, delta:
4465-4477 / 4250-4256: -0.47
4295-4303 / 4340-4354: -0.51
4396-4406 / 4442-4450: -0.37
